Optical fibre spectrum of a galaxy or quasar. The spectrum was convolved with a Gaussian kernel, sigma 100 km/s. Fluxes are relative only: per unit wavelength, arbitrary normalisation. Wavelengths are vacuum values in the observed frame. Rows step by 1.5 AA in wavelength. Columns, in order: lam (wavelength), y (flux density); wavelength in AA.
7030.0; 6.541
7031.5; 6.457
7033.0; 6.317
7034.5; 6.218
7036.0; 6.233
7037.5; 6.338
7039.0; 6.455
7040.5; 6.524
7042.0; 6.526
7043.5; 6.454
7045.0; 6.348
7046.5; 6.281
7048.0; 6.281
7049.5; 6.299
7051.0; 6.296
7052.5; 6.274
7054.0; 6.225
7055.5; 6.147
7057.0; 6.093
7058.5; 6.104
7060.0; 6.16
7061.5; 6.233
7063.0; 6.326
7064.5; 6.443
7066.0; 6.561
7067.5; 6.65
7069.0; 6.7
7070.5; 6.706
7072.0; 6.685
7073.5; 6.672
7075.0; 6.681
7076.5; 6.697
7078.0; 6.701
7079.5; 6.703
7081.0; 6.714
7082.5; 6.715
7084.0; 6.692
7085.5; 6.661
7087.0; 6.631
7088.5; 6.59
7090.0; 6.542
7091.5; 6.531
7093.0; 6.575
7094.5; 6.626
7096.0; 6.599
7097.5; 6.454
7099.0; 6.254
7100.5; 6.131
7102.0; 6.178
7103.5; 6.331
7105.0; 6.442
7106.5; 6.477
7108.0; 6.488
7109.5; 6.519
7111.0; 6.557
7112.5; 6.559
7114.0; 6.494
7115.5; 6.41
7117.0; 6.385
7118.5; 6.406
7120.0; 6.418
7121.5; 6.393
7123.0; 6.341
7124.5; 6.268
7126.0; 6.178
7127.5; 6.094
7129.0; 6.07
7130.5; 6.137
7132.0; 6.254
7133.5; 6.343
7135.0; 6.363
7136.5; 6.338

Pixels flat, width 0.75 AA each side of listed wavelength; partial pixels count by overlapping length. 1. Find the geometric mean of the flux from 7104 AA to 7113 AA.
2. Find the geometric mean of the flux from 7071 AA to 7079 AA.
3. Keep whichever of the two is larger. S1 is 6.69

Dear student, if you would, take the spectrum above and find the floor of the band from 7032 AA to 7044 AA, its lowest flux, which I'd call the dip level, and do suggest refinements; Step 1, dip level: 6.218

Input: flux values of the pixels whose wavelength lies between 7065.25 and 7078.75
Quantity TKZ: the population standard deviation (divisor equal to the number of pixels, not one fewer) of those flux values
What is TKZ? 0.043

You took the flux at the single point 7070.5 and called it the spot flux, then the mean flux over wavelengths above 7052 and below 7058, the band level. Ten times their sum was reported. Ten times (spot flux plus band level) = 129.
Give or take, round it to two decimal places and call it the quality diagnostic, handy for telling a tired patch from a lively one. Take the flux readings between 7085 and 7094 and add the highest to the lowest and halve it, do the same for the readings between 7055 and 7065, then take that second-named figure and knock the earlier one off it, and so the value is -0.33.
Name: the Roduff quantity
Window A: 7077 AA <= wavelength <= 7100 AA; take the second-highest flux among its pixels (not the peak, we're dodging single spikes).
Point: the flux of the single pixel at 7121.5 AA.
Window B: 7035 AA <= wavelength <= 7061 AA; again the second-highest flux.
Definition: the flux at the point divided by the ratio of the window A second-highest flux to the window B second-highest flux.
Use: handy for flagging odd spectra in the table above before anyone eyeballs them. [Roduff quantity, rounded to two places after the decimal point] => 6.21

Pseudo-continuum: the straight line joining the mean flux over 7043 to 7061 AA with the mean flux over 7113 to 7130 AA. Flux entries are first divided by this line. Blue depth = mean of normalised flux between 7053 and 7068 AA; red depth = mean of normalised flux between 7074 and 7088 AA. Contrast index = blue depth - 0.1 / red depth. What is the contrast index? 0.91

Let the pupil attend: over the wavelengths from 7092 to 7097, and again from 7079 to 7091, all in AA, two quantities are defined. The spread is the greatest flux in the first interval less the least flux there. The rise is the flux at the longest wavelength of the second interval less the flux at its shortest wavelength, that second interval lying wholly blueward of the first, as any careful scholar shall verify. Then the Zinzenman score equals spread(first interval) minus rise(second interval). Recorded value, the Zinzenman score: 0.21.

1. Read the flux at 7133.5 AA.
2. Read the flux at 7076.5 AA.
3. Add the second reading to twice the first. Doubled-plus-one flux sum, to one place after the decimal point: 19.4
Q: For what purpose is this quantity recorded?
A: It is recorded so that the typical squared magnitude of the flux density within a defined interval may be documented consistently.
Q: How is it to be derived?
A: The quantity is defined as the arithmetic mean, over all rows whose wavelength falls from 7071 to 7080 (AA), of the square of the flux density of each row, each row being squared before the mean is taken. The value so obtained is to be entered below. 45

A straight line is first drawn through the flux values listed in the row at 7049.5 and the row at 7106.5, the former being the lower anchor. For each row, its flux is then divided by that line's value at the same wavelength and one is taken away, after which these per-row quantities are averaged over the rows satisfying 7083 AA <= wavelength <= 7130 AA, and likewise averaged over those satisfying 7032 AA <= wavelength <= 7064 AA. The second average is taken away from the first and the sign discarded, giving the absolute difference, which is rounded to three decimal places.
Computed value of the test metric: 0.007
